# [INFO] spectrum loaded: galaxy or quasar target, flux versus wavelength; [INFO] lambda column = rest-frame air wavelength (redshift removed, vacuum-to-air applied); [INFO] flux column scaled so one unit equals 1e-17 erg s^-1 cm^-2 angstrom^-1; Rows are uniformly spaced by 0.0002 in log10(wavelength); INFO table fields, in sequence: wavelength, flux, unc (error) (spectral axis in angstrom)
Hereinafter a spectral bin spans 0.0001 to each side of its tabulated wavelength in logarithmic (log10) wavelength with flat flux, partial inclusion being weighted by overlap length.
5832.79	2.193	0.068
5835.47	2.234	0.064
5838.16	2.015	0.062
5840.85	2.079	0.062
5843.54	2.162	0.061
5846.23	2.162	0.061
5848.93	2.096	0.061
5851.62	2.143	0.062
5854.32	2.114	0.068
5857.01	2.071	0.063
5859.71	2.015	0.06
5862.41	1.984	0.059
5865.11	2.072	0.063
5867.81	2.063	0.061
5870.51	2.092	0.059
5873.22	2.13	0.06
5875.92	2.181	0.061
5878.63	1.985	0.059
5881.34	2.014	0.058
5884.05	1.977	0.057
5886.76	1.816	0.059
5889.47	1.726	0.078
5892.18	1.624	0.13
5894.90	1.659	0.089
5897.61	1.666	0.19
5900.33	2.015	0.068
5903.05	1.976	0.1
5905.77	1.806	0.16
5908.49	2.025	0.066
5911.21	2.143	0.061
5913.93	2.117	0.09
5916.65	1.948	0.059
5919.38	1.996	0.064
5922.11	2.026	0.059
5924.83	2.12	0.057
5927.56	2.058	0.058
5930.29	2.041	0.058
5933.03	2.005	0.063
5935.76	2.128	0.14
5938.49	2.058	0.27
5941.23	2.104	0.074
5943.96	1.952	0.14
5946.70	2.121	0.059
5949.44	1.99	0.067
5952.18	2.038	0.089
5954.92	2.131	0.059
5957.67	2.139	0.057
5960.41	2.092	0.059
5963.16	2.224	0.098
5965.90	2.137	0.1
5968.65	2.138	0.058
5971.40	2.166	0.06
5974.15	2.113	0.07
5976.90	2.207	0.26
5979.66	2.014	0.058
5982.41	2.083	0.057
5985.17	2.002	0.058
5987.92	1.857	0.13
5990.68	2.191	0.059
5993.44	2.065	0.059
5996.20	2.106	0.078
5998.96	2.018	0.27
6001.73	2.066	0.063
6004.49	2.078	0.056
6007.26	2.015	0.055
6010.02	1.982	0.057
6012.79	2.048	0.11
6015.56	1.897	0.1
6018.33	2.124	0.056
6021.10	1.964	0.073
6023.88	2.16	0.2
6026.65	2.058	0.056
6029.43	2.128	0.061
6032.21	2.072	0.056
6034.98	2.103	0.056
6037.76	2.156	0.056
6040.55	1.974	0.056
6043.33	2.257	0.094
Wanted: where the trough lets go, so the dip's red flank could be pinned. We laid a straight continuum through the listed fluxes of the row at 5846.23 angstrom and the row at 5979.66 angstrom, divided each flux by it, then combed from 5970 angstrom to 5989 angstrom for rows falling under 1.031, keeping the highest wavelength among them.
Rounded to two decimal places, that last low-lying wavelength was 5987.92 angstrom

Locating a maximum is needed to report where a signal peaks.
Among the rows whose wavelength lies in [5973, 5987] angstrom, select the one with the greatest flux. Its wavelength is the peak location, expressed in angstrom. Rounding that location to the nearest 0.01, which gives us 5976.90 angstrom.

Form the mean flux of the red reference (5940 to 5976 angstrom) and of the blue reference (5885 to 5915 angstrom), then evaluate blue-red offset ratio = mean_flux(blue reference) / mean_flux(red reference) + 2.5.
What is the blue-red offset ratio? 3.39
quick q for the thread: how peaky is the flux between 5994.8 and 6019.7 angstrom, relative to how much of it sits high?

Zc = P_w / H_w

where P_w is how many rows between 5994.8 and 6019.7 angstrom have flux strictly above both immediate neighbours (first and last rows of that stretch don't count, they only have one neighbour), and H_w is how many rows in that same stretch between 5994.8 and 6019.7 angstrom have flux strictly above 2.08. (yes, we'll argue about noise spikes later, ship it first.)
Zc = 1.0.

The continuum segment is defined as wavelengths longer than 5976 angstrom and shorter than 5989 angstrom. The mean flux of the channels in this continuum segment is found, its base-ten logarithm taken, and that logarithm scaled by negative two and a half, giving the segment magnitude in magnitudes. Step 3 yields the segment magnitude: -0.77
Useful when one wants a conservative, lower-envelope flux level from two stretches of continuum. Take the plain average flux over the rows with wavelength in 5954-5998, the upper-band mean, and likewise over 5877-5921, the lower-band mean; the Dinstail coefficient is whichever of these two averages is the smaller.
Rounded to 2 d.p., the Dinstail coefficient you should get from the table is 1.91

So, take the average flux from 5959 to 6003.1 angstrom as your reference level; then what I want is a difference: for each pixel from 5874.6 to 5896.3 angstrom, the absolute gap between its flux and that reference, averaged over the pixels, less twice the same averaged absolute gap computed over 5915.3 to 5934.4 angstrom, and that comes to 0.10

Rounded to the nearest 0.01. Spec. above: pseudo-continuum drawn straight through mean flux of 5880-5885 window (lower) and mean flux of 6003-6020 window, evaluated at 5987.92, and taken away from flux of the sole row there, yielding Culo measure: -0.16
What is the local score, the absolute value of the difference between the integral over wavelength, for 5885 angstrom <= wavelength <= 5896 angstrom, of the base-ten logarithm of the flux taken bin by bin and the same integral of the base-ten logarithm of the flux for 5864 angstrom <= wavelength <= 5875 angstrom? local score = 0.95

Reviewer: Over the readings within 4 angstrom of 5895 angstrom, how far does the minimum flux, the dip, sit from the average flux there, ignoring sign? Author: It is 0.03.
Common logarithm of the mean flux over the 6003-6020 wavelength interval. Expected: 0.306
